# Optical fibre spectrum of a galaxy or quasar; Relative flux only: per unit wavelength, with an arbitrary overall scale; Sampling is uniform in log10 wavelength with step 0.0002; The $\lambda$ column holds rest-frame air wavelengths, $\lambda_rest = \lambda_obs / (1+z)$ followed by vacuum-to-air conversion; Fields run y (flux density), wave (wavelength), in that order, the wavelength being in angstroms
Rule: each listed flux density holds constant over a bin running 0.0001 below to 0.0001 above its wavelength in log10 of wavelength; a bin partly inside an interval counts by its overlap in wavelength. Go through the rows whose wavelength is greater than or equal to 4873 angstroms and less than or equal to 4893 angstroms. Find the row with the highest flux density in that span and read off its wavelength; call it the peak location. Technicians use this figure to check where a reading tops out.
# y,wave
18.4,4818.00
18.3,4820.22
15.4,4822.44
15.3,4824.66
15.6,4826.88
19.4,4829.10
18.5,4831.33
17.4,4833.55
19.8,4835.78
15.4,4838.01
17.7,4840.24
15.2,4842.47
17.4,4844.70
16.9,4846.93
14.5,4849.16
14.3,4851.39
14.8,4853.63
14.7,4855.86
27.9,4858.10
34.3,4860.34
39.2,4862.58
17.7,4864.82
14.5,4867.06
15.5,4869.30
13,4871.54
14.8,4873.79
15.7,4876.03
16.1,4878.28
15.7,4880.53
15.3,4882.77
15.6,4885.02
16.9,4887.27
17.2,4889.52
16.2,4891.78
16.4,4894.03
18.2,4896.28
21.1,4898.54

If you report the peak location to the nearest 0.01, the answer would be 4889.52 angstroms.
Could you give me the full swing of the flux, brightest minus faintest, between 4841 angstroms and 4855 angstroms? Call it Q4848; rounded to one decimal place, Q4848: 3.1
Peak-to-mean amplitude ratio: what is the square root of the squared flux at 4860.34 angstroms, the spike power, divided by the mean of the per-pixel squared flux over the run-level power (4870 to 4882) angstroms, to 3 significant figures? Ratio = 2.27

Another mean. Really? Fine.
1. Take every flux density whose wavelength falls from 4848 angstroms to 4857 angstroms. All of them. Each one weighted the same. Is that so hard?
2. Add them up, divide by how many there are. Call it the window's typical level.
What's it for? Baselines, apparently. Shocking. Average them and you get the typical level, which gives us 14.6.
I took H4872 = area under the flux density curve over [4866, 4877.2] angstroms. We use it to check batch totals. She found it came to 165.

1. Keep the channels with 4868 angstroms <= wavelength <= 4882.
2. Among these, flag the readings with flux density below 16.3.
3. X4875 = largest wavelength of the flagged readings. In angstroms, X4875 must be 4880.53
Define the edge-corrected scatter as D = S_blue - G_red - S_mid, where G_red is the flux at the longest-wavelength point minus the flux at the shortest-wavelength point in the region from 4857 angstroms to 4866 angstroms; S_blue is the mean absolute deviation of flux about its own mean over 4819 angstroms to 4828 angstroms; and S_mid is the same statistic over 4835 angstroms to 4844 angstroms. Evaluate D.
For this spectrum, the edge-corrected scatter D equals 10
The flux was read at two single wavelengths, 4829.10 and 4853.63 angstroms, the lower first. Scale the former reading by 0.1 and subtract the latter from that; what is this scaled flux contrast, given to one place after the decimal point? -12.9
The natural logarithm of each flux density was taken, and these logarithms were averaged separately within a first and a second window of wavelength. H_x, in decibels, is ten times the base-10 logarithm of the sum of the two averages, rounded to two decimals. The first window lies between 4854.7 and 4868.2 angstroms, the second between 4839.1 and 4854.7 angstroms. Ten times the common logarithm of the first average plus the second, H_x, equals 7.70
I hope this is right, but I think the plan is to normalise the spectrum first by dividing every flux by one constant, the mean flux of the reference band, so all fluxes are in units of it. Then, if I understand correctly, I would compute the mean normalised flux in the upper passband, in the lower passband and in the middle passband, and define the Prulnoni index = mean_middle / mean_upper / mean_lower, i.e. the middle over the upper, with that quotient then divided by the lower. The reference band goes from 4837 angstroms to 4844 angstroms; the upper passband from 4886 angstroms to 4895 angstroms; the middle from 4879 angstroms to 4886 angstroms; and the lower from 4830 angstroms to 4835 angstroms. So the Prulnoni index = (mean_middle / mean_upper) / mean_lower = 0.84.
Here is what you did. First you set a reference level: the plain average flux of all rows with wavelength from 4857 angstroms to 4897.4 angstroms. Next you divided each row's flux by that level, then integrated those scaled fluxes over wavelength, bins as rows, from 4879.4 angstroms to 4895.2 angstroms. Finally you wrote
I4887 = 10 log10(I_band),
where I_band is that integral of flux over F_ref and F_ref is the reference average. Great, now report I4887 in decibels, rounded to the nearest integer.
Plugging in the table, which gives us 11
